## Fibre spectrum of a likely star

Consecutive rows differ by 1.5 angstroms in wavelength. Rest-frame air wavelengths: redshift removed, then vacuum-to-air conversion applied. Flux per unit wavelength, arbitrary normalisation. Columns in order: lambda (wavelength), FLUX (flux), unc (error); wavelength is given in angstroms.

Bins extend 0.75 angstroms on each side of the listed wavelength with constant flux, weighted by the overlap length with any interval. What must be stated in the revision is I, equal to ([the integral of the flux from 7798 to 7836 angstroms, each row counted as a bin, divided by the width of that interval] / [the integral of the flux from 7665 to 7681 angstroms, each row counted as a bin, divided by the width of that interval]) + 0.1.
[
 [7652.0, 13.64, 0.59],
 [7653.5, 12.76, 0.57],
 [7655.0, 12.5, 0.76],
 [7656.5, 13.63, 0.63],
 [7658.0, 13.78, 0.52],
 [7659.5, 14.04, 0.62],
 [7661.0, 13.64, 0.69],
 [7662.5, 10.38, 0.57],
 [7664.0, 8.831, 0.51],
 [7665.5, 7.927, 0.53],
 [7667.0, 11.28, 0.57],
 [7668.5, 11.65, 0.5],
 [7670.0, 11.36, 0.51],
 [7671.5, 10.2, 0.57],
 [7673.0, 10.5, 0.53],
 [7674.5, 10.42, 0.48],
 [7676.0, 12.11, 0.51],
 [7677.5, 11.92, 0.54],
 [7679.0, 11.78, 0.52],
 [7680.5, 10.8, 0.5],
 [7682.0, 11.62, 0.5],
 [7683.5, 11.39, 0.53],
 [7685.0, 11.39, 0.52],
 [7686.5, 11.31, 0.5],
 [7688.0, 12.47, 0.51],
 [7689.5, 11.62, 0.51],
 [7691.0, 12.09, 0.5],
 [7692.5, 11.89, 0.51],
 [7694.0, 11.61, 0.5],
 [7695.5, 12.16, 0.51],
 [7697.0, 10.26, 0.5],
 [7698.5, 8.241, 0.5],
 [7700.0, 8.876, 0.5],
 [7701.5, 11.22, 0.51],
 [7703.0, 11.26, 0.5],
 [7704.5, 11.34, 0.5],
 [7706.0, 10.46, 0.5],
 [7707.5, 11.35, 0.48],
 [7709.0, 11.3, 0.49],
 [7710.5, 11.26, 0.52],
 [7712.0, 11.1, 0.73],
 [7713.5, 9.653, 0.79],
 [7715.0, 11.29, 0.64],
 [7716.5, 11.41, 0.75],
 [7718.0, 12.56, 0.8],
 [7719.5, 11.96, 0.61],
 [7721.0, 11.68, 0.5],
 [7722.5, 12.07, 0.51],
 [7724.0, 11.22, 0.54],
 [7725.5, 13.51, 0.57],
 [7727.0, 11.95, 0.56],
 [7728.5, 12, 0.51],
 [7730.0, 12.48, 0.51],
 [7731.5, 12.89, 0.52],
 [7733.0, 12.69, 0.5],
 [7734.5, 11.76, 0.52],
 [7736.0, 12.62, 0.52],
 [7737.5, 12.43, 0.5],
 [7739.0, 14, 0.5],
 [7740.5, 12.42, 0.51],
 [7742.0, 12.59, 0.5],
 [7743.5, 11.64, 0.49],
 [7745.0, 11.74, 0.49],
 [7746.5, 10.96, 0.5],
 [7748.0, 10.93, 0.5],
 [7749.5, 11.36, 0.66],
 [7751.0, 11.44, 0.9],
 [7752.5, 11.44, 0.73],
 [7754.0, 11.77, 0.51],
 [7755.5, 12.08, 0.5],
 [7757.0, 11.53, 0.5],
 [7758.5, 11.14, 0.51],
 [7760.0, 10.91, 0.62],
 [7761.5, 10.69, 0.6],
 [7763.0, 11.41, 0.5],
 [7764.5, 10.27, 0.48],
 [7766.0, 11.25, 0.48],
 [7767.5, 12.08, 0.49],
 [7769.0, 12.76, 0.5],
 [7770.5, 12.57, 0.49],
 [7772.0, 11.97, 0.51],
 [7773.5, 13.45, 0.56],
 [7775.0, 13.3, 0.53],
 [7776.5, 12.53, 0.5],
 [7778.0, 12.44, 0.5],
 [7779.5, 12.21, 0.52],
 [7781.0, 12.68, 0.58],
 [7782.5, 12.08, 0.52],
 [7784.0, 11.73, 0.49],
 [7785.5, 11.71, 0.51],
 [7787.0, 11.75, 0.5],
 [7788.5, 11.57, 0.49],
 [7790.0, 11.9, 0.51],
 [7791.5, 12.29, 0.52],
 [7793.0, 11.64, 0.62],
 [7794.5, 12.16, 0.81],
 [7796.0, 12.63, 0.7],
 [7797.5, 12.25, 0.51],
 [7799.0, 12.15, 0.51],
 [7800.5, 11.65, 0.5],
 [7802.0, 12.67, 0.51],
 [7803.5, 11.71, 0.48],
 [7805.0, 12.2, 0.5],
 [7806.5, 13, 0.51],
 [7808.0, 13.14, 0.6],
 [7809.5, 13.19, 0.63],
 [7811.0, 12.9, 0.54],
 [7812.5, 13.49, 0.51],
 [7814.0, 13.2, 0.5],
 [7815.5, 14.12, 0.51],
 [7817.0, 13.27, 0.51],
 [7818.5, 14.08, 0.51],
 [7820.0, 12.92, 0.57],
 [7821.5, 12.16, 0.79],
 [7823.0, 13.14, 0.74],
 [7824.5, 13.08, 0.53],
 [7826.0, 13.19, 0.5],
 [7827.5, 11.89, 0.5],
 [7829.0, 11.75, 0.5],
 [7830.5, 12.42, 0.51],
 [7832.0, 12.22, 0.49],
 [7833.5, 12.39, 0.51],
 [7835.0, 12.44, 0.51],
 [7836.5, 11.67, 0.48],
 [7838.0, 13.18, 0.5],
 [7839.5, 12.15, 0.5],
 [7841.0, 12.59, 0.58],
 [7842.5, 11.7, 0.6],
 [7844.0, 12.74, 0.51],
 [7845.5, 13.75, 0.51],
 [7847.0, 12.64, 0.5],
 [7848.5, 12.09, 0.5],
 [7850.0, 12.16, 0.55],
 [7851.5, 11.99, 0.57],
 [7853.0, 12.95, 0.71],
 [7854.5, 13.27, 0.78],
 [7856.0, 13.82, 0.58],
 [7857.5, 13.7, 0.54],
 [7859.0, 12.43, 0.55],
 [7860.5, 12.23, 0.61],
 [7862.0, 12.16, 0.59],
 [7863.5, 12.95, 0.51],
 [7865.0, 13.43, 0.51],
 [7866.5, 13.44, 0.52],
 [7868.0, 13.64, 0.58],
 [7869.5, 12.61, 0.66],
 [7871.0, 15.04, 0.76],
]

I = 1.26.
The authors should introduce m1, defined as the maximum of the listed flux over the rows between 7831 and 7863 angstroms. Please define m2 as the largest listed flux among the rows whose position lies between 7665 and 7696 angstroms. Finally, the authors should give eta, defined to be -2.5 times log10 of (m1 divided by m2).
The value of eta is -0.11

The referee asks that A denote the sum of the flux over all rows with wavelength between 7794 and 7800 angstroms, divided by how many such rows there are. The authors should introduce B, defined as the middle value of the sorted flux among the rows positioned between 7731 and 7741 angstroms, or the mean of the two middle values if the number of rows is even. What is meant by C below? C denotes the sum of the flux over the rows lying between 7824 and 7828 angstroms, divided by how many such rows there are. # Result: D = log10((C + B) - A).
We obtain 1.12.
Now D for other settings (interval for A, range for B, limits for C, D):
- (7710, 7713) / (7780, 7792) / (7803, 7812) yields 1.12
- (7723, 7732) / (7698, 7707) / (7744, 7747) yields 0.99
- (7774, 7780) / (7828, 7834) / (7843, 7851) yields 1.09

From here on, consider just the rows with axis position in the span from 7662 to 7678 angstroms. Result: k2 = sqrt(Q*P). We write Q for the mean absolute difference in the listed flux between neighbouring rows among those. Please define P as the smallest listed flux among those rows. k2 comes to 2.80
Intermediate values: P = 7.927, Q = 1.0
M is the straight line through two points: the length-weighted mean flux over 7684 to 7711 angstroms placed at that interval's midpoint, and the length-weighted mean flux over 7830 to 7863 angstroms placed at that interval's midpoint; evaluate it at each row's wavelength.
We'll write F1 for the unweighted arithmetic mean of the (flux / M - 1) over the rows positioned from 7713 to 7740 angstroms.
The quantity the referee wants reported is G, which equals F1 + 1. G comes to 1.063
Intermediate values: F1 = 0.06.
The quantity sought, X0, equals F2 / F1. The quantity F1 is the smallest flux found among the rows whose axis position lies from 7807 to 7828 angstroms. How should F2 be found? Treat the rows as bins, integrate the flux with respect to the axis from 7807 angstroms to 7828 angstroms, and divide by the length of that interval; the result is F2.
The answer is 1.11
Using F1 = 11.89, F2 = 13.1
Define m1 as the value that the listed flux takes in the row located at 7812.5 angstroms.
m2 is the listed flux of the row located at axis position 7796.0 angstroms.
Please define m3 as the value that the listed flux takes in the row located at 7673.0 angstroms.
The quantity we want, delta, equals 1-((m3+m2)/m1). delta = -0.71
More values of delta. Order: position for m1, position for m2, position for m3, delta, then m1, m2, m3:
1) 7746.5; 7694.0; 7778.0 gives -1.19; 10.96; 11.61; 12.44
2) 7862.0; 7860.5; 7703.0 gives -0.93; 12.16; 12.23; 11.26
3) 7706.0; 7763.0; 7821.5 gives -1.25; 10.46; 11.41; 12.16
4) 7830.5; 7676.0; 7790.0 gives -0.93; 12.42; 12.11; 11.9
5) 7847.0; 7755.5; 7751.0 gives -0.86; 12.64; 12.08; 11.44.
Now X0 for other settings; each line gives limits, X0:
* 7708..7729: 1.21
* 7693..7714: 1.30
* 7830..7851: 1.07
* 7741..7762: 1.07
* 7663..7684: 1.37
